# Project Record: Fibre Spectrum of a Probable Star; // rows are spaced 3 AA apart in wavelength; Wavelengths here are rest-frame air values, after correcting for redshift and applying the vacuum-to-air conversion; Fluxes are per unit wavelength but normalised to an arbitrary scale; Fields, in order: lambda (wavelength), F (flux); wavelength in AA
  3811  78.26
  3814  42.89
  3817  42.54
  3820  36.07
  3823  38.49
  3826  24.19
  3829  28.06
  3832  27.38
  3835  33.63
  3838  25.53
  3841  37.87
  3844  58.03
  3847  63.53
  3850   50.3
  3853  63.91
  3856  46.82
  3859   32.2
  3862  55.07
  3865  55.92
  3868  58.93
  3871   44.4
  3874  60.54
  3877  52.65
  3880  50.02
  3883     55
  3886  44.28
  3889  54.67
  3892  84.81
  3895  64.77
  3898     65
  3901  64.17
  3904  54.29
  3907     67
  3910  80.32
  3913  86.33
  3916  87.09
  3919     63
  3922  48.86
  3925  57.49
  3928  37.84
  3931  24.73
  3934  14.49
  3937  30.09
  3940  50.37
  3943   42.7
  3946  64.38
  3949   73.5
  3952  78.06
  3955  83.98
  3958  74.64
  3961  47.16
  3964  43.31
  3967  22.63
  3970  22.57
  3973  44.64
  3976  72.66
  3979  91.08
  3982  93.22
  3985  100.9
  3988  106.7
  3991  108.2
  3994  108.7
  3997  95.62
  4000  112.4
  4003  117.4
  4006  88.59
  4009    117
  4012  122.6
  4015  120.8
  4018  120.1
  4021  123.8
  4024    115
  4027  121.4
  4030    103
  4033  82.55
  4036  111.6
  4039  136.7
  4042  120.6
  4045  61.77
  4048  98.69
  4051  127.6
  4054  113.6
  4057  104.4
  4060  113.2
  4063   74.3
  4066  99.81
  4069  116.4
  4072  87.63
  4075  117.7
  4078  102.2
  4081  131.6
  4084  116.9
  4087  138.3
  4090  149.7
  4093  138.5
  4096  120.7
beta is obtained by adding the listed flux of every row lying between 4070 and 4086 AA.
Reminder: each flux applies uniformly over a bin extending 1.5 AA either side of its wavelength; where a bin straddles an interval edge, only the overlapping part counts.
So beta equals 556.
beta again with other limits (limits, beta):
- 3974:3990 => 465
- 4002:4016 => 566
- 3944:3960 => 375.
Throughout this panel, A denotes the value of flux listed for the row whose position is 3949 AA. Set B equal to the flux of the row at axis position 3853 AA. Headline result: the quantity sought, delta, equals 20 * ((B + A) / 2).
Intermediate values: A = 73.5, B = 63.91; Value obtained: 1374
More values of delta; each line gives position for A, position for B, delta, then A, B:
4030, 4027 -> 2244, 103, 121.4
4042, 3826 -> 1448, 120.6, 24.19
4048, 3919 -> 1617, 98.69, 63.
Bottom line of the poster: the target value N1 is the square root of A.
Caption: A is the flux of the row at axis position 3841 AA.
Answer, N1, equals 6.2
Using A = 37.87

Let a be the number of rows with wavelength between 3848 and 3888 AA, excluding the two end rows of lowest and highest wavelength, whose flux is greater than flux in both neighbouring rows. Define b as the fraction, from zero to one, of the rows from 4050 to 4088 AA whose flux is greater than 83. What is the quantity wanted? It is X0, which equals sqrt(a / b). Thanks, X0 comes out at 2.08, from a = 4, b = 0.92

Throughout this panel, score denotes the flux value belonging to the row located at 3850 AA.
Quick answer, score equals 50.3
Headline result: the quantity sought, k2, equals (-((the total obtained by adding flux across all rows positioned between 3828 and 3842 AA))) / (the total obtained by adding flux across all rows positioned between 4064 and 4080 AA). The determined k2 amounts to -0.3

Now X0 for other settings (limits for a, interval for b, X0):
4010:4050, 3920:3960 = 6.24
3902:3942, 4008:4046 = 1.54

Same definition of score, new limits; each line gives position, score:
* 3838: 25.53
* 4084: 116.9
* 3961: 47.16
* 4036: 111.6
